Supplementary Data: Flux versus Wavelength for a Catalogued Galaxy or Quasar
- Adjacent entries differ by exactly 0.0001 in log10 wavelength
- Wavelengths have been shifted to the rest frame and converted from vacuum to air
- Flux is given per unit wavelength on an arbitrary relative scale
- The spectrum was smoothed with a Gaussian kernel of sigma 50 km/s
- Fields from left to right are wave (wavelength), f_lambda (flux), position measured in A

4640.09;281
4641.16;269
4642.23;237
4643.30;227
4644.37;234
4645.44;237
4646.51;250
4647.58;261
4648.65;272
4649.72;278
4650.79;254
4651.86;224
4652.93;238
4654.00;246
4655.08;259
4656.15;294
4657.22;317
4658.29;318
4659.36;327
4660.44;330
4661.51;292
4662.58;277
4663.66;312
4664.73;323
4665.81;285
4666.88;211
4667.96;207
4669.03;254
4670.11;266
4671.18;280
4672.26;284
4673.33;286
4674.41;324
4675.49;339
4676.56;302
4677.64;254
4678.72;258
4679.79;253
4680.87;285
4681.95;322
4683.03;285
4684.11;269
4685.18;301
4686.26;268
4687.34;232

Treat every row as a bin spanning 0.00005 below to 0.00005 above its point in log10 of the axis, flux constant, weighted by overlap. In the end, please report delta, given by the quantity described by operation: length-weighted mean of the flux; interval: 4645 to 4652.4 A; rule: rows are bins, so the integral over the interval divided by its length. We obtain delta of 254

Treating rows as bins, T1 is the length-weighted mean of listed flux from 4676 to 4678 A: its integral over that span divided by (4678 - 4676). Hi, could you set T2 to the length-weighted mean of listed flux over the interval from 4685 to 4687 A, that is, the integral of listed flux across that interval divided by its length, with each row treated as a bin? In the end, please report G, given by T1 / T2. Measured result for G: 1.02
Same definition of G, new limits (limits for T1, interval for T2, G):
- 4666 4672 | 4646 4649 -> 0.95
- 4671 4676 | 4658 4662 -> 0.96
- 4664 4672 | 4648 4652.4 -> 1.02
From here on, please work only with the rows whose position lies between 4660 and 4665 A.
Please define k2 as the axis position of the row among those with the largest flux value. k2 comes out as 4660.44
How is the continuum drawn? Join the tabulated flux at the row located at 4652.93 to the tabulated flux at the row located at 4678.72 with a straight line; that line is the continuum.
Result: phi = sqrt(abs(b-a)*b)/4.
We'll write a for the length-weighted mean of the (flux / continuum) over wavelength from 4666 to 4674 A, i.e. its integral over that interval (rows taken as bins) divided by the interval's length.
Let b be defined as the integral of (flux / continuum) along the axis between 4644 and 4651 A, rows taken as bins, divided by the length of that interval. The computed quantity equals 0.07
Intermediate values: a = 1.03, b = 1.09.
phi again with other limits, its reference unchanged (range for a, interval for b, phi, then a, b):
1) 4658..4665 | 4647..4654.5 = 0.11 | 1.27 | 1.07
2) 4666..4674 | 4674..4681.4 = 0.08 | 1.03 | 1.12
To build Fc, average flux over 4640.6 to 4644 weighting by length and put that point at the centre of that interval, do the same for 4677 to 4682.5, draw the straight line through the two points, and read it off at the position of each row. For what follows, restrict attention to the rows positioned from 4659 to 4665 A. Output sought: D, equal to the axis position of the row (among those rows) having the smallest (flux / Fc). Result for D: 4662.58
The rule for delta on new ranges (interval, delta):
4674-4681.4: 287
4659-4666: 307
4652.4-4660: 286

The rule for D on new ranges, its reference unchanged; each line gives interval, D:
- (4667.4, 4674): 4667.96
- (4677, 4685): 4679.79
